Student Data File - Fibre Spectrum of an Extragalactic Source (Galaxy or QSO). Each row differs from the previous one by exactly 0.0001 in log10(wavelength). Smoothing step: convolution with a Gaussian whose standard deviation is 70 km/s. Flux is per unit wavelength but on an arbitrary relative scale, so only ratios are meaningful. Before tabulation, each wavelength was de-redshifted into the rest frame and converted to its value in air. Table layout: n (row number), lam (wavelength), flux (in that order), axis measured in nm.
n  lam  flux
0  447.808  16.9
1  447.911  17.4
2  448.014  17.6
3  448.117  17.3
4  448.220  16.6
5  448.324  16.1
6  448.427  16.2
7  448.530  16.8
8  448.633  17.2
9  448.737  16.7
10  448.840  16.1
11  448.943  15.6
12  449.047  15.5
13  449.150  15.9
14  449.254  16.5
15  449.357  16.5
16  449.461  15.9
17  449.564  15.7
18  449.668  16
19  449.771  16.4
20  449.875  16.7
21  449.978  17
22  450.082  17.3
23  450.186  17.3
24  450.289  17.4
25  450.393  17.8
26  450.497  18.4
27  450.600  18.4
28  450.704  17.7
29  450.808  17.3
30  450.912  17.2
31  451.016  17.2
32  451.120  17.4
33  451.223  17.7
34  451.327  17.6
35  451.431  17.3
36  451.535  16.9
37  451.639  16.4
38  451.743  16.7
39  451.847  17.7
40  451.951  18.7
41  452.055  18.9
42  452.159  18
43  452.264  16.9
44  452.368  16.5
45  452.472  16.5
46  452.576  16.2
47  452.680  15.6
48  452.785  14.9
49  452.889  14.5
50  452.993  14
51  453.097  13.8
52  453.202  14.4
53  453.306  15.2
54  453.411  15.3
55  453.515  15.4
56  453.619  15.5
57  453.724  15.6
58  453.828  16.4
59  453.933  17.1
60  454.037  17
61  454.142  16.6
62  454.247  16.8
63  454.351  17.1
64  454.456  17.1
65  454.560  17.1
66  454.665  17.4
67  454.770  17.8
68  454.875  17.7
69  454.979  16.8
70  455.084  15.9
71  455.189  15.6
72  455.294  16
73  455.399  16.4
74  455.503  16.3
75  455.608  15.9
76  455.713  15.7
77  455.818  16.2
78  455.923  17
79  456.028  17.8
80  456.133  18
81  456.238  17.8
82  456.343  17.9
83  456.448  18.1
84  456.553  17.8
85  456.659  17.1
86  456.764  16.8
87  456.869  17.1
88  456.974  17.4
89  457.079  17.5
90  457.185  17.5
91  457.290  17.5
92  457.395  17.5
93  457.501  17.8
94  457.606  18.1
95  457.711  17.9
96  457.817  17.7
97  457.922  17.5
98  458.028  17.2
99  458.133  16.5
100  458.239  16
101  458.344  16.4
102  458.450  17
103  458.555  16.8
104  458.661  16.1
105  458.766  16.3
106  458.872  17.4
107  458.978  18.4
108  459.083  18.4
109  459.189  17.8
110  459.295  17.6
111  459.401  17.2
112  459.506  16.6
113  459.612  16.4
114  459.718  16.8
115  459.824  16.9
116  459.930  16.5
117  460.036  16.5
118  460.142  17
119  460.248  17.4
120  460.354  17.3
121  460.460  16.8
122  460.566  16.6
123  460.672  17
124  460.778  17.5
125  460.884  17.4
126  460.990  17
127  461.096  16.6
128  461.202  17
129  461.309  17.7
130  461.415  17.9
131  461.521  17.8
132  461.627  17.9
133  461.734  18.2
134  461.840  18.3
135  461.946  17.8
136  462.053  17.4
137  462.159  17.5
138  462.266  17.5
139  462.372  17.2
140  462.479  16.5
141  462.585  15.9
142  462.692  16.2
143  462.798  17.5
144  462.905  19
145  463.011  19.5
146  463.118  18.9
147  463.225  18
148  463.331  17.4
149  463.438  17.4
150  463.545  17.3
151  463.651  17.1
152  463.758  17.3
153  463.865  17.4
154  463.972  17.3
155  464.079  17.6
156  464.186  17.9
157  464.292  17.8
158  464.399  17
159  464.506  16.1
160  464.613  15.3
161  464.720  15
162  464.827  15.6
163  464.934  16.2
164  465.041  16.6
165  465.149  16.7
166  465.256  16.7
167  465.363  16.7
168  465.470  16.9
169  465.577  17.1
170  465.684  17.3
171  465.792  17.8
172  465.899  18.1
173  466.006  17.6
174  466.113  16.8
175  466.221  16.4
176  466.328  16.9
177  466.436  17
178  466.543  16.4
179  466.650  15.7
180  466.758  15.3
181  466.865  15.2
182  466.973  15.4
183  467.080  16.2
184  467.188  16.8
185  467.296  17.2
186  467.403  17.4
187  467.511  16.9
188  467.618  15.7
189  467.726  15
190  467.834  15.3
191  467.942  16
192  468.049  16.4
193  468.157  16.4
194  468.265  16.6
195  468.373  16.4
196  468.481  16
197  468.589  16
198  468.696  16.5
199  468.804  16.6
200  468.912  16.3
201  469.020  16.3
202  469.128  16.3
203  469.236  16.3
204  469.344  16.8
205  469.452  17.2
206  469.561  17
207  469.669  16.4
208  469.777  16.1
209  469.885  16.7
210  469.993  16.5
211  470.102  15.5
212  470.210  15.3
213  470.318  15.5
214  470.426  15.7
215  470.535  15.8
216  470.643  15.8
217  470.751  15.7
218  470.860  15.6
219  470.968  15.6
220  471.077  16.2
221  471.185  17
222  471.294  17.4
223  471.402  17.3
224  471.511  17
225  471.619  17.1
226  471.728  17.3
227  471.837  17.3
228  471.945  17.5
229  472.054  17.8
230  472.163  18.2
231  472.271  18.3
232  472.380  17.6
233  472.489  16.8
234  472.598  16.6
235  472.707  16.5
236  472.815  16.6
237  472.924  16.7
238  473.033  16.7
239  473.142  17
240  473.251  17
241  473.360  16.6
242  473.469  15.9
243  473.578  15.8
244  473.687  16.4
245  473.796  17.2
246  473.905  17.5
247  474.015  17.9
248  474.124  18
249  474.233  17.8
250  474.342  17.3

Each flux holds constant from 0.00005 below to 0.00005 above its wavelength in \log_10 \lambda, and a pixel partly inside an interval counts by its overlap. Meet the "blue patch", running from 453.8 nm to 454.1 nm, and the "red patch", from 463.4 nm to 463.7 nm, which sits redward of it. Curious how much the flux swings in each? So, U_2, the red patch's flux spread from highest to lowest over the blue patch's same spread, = 0.4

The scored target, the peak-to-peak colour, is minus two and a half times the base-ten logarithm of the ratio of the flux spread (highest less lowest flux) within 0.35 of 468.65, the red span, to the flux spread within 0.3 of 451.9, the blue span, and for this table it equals 1.5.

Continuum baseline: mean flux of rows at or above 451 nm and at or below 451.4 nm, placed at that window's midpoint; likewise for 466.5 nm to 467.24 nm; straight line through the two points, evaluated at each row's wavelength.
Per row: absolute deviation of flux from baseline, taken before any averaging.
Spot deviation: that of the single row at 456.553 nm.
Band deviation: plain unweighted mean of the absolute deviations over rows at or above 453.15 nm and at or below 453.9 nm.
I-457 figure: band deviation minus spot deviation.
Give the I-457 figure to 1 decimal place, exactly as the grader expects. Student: 1.0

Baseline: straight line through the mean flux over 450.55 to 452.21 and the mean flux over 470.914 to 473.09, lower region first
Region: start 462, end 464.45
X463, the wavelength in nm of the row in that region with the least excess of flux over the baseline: 462.585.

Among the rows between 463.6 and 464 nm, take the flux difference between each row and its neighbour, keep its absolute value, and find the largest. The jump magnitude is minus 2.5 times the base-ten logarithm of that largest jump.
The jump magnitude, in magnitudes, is 1.7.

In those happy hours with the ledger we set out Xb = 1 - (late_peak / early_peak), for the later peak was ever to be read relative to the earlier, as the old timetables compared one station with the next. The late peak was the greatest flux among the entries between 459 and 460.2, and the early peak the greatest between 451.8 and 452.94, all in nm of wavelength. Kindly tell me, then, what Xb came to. 0.026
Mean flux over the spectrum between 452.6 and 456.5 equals 16.3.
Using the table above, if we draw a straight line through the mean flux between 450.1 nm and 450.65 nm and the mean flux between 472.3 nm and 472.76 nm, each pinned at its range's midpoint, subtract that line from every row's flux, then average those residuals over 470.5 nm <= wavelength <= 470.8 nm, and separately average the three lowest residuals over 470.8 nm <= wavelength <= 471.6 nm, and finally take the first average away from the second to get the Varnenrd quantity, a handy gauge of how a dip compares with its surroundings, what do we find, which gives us 0.05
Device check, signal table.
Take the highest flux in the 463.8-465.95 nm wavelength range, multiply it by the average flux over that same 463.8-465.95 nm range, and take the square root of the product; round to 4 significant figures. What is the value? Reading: 17.47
